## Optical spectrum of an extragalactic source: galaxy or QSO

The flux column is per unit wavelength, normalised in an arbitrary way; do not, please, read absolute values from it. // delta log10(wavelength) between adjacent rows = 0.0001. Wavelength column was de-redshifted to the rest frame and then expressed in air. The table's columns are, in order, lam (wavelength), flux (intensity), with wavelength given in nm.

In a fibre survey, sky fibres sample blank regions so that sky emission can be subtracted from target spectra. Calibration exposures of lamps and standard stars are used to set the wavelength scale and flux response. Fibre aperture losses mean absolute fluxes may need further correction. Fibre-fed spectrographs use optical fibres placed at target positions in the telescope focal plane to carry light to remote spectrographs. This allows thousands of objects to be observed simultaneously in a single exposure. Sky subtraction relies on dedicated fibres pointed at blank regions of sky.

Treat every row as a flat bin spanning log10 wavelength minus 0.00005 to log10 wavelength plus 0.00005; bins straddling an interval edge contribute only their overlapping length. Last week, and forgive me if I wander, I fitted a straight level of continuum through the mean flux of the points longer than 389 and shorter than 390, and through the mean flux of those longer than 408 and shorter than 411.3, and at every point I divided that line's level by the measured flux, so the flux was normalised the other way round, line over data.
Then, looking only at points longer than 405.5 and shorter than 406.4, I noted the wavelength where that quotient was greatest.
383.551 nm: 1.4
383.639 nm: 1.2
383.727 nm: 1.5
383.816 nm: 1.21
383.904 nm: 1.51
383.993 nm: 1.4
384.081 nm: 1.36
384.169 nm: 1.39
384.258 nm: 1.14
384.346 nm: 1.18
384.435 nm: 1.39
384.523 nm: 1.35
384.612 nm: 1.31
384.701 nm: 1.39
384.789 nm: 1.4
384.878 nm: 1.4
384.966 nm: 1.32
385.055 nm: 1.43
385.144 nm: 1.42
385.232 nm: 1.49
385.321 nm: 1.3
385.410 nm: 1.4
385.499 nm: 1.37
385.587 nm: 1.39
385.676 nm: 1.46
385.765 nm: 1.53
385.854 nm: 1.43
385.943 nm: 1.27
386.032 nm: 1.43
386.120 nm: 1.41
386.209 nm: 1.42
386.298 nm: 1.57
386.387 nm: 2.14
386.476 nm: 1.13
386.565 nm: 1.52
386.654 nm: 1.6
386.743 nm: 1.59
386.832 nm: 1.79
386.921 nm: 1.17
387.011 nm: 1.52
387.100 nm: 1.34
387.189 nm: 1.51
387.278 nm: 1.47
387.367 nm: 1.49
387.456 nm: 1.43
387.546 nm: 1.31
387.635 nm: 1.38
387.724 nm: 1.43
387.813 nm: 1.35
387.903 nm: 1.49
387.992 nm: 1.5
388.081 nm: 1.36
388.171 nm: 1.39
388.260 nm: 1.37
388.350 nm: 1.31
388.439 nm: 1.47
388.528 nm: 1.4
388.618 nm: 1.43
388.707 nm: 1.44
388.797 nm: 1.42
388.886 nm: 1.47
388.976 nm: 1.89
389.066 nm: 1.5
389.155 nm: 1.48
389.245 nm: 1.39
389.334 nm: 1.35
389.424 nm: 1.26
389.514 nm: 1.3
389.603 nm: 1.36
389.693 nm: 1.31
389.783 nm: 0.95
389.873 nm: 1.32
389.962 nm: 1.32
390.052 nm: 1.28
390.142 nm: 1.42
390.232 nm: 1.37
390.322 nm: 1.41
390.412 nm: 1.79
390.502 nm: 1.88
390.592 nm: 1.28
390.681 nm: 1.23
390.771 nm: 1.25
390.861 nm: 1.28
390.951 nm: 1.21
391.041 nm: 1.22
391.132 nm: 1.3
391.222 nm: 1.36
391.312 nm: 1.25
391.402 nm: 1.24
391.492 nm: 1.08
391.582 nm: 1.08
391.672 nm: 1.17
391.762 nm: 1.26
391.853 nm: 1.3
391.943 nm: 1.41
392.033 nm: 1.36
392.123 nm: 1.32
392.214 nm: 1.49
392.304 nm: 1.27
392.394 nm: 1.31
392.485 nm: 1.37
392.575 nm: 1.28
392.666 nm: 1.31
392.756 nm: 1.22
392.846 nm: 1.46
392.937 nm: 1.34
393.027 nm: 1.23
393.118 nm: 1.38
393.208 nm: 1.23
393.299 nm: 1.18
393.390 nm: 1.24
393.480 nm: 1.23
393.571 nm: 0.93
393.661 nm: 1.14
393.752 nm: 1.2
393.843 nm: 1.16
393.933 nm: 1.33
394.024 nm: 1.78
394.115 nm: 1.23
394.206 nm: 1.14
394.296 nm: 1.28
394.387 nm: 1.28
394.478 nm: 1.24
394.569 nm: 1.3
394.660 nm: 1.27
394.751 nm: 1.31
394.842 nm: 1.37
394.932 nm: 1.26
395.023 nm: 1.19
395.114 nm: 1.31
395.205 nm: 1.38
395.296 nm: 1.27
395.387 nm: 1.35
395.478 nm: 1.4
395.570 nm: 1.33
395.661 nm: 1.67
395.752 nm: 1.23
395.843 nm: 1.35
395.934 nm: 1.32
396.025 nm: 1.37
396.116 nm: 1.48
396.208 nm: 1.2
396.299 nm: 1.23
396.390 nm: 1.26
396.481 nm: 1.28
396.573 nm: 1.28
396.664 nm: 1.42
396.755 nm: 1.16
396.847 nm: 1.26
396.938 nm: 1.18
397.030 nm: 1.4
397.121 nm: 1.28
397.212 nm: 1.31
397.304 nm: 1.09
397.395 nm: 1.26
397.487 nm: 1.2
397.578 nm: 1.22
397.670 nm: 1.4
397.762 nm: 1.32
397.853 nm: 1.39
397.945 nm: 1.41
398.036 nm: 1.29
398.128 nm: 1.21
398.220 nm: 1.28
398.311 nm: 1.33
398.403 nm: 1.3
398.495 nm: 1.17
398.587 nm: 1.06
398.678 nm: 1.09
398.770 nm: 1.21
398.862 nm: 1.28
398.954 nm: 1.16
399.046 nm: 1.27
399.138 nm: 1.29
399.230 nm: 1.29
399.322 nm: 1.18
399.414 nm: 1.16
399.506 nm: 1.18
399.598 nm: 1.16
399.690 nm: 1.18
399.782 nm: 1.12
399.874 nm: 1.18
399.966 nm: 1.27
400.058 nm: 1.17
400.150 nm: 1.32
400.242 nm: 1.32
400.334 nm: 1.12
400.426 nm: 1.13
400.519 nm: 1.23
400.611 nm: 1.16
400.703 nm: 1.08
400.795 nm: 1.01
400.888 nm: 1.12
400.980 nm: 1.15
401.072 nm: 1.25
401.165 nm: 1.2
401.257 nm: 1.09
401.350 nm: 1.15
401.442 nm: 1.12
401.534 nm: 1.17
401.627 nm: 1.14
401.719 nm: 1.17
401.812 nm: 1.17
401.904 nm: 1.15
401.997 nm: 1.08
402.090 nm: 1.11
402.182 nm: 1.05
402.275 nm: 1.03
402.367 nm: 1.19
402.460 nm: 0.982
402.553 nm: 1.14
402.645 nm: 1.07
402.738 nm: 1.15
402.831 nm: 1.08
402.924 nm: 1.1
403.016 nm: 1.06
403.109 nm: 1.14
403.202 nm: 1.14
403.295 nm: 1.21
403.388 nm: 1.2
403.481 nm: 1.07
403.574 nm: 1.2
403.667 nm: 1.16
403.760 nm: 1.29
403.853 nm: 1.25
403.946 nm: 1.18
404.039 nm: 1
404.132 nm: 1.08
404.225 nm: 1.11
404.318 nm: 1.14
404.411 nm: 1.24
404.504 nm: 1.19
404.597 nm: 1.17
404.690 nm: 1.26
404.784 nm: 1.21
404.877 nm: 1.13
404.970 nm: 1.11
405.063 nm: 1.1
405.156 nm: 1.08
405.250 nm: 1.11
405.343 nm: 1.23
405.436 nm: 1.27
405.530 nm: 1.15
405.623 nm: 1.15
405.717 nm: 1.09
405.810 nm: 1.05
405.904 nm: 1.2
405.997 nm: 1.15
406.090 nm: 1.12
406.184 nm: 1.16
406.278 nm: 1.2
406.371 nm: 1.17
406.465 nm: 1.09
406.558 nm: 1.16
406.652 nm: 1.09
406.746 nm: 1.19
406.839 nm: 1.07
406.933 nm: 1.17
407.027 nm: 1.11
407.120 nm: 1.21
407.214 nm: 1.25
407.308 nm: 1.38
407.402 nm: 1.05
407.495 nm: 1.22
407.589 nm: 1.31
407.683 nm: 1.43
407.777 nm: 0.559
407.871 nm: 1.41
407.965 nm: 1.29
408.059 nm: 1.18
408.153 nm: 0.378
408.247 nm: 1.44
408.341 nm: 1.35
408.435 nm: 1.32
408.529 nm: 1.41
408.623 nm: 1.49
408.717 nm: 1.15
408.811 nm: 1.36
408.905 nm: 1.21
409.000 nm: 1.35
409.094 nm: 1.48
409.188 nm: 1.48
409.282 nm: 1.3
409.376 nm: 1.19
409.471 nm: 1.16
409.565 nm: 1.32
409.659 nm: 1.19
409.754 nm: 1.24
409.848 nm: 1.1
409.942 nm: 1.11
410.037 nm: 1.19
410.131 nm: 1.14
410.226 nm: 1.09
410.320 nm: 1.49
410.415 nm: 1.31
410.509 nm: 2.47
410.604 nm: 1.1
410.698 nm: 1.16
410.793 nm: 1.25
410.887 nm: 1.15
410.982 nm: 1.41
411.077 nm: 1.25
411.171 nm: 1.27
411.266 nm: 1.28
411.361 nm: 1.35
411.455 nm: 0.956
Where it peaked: 405.810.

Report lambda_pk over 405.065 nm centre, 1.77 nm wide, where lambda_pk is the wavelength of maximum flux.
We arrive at 405.436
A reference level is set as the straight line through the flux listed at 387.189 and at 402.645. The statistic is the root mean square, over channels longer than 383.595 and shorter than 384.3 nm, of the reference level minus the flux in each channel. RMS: 0.29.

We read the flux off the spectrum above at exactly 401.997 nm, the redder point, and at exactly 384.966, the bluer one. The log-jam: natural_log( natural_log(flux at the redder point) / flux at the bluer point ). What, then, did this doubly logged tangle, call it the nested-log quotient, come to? -2.8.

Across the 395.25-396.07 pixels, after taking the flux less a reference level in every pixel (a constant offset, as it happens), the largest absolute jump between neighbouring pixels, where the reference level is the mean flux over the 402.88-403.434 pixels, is 0.44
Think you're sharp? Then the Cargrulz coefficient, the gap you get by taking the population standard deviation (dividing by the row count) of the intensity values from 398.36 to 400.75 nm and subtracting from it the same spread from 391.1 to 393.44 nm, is -0.023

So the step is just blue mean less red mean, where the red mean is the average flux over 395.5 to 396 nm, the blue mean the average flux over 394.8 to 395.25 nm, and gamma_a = -0.08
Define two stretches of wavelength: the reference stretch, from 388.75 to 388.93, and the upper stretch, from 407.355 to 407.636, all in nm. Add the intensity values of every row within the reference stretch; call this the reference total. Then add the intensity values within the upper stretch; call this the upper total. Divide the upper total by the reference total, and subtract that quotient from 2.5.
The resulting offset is 1.3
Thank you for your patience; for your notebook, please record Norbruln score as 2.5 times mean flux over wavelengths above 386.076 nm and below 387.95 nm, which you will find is 3.70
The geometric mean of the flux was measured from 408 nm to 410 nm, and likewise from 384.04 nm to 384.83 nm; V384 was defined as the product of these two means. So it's 1.60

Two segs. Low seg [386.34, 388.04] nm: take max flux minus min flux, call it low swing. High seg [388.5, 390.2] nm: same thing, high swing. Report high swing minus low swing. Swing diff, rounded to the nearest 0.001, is -0.070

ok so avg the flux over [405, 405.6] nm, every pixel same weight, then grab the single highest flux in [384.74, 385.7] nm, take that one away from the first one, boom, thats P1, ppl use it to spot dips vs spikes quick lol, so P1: -0.33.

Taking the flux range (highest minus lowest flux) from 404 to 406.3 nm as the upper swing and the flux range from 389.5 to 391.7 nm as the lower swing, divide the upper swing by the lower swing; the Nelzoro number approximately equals 0.29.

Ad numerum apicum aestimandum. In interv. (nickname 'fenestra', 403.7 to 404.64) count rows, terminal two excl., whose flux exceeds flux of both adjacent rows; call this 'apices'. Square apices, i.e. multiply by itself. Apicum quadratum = 1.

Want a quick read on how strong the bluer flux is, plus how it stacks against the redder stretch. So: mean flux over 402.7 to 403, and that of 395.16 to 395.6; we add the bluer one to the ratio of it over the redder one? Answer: 2.56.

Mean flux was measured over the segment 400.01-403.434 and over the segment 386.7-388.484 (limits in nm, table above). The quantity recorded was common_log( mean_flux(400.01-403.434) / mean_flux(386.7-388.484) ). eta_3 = -0.100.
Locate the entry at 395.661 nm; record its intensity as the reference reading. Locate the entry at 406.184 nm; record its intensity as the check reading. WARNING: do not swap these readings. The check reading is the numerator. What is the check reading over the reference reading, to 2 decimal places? 0.69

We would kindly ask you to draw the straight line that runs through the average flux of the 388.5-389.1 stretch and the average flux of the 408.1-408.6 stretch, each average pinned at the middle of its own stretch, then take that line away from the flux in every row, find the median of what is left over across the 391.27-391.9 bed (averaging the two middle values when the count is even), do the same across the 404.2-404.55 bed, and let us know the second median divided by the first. 0.4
